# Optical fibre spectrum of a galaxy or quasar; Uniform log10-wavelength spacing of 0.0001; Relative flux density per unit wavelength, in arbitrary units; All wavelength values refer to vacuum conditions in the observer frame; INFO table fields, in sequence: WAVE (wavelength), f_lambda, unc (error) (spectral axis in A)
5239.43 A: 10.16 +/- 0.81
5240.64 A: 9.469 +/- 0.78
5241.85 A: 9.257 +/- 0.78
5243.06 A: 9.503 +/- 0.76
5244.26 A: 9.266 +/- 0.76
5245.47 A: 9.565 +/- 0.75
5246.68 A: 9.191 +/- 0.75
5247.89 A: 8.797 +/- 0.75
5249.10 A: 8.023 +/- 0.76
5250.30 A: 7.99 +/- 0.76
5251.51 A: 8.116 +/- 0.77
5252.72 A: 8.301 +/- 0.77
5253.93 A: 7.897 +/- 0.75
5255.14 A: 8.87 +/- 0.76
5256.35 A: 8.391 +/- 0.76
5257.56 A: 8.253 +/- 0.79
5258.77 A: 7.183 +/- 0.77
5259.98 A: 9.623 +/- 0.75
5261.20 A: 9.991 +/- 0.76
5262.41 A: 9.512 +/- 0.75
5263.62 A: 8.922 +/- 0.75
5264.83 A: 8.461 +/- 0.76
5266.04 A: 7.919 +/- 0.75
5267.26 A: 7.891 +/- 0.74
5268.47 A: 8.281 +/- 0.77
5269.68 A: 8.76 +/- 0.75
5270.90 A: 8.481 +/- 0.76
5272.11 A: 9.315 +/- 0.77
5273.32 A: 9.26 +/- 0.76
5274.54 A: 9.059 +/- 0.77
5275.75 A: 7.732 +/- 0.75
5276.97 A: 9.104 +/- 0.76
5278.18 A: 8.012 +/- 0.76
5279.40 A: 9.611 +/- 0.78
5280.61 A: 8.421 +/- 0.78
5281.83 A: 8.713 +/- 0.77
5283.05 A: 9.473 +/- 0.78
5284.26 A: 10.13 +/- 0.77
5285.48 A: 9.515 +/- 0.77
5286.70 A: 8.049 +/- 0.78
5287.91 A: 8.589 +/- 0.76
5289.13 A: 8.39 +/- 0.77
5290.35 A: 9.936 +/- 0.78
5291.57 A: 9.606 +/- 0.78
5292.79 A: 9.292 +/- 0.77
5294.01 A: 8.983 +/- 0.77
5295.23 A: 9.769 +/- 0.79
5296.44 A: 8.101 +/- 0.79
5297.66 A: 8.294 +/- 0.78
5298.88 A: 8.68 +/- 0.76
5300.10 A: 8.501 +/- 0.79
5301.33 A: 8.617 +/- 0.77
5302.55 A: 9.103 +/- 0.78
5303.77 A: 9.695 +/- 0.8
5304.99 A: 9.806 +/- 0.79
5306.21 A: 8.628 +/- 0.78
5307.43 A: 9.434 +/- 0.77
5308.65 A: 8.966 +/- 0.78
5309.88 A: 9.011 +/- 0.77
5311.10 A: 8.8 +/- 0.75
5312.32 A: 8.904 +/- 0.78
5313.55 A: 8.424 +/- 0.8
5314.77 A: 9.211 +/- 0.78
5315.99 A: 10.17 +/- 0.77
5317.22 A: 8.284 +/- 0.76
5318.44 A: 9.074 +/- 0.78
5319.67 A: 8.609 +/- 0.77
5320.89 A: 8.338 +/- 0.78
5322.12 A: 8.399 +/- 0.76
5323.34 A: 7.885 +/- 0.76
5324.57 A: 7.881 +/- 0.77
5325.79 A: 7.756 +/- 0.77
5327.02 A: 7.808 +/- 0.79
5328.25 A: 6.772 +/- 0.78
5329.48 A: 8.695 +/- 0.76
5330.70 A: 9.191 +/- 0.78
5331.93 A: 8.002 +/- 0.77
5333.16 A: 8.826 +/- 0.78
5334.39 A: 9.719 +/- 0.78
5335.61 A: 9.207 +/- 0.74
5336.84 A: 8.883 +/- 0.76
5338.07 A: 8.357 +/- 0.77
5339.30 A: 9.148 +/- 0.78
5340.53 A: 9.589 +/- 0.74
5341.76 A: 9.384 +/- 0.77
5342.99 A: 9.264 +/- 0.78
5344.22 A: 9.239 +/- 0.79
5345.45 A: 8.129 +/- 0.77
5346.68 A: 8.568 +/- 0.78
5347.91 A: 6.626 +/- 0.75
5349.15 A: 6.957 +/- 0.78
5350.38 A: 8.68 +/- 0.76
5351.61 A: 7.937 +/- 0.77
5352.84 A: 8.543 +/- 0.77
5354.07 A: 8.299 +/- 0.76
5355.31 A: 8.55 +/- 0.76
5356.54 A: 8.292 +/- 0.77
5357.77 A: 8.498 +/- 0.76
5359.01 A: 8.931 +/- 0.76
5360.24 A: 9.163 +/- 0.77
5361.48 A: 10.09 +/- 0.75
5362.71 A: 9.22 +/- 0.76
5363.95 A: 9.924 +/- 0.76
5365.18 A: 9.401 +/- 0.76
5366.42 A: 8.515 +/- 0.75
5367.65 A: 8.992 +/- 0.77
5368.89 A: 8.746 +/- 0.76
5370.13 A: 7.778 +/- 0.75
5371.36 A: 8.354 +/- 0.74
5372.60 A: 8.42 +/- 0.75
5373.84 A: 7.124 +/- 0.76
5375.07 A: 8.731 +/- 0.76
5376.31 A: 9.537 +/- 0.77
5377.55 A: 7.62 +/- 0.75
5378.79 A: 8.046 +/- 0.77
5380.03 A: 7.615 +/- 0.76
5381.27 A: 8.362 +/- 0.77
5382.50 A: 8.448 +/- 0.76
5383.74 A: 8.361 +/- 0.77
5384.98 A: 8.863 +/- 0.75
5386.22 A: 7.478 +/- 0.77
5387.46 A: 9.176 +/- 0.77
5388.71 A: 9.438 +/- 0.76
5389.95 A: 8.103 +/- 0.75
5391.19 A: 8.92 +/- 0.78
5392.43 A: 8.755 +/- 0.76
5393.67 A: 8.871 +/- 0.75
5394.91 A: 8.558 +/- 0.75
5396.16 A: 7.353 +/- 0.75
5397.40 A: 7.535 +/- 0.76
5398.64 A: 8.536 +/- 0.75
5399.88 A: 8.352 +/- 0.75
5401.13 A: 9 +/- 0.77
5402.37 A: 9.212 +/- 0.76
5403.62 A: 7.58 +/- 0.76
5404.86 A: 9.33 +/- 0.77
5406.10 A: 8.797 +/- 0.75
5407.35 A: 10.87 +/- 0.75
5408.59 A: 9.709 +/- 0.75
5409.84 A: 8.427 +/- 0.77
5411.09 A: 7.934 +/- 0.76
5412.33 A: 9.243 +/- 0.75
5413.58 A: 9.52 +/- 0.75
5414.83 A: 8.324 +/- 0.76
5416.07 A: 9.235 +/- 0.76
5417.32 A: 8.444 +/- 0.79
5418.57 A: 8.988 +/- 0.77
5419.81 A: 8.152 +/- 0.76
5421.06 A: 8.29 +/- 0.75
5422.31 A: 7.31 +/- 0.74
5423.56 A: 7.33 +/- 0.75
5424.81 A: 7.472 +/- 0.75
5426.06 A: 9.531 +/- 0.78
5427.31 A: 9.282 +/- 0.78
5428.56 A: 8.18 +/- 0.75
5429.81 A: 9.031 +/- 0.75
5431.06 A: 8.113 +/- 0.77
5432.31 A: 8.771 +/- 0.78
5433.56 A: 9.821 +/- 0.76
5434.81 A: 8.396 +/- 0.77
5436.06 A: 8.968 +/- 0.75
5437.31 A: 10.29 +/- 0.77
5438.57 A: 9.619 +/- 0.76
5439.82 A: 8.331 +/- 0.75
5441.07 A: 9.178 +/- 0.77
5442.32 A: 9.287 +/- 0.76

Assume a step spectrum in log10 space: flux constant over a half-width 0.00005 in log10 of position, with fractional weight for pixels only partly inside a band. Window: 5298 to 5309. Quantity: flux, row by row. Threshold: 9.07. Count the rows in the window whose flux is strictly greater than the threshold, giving 4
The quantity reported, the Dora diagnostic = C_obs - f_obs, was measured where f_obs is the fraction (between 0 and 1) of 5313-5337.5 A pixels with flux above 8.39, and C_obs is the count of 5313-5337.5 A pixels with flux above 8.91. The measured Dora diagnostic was 5.4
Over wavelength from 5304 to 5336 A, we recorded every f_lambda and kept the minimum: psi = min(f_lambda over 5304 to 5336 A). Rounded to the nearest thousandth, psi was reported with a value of 6.772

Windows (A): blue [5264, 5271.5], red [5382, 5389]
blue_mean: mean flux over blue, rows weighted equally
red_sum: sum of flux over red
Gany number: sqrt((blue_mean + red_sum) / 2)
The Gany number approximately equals 5.48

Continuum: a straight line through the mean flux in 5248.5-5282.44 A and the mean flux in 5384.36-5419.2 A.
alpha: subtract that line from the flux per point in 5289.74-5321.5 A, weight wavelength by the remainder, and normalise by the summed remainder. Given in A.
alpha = 5302.3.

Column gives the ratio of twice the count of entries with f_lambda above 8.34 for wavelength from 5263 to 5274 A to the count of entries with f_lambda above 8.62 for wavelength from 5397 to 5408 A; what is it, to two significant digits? 2.4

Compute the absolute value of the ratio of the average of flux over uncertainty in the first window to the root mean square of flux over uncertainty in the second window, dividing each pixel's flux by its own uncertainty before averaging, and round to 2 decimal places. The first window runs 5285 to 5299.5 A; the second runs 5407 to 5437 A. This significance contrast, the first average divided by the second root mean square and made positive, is 1.00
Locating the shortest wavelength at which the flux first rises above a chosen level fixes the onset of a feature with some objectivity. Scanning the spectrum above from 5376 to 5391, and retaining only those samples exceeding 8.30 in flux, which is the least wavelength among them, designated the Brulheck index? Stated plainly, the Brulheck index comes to 5376.31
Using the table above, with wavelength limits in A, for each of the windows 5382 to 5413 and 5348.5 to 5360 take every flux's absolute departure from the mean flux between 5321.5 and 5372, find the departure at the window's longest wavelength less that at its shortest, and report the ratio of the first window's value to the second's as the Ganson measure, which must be -0.4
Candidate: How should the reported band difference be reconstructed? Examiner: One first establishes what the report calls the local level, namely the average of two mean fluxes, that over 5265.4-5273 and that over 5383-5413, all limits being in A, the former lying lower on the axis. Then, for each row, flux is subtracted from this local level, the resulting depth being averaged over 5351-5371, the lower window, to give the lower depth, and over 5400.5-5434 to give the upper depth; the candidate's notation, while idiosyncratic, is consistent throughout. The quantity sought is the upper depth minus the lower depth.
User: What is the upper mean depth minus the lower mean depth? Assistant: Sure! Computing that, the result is 0.07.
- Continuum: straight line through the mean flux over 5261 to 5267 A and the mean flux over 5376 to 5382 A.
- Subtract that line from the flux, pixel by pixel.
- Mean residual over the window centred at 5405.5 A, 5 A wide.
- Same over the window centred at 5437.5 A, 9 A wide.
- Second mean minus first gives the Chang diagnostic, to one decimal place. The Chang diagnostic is 0.3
